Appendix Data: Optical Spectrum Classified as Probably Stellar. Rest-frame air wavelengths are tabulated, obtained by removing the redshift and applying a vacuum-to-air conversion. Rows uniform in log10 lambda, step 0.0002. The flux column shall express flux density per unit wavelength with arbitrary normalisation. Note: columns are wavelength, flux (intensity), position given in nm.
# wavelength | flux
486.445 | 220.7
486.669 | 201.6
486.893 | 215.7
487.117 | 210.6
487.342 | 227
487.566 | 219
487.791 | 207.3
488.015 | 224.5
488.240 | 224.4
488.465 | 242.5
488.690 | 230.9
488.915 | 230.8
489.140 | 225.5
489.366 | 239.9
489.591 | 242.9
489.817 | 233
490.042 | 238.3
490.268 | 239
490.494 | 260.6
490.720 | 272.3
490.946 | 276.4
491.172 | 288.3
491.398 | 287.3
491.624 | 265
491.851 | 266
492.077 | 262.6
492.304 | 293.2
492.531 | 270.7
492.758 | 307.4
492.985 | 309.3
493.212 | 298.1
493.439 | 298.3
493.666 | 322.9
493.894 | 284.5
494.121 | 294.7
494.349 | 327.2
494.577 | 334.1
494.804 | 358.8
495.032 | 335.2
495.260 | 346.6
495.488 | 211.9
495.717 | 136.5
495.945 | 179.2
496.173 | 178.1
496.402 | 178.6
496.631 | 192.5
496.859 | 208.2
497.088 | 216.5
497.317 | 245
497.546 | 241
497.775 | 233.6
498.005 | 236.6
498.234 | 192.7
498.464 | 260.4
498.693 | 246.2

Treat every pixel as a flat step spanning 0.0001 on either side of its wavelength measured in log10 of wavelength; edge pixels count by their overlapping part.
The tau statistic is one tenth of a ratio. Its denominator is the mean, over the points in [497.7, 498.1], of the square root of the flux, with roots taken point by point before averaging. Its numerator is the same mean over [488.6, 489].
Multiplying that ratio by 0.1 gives 0.099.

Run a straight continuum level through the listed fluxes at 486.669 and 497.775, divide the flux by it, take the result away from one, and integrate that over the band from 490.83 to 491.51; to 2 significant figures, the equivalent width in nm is -0.22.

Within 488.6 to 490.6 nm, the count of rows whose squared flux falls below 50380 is 0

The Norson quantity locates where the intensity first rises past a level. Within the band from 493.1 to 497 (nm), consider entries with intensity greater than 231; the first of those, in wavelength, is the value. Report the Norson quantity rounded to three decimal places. 493.212 nm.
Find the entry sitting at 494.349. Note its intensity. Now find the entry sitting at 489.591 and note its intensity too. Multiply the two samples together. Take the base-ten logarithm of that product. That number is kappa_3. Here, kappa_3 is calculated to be 4.90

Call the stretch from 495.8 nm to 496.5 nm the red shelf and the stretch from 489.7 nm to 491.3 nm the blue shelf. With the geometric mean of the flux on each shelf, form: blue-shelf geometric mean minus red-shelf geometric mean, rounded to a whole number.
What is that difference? 79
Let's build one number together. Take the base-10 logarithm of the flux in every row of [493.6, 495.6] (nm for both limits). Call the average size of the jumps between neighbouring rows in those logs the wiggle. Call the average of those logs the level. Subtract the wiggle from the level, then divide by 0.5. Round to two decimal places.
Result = 4.88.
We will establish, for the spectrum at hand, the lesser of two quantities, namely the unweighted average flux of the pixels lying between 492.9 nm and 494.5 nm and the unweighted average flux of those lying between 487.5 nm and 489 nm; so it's 226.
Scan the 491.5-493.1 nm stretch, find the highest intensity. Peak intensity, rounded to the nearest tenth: 309.3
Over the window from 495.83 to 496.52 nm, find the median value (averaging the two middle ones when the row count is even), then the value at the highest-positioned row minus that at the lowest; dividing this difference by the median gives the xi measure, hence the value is -0.003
